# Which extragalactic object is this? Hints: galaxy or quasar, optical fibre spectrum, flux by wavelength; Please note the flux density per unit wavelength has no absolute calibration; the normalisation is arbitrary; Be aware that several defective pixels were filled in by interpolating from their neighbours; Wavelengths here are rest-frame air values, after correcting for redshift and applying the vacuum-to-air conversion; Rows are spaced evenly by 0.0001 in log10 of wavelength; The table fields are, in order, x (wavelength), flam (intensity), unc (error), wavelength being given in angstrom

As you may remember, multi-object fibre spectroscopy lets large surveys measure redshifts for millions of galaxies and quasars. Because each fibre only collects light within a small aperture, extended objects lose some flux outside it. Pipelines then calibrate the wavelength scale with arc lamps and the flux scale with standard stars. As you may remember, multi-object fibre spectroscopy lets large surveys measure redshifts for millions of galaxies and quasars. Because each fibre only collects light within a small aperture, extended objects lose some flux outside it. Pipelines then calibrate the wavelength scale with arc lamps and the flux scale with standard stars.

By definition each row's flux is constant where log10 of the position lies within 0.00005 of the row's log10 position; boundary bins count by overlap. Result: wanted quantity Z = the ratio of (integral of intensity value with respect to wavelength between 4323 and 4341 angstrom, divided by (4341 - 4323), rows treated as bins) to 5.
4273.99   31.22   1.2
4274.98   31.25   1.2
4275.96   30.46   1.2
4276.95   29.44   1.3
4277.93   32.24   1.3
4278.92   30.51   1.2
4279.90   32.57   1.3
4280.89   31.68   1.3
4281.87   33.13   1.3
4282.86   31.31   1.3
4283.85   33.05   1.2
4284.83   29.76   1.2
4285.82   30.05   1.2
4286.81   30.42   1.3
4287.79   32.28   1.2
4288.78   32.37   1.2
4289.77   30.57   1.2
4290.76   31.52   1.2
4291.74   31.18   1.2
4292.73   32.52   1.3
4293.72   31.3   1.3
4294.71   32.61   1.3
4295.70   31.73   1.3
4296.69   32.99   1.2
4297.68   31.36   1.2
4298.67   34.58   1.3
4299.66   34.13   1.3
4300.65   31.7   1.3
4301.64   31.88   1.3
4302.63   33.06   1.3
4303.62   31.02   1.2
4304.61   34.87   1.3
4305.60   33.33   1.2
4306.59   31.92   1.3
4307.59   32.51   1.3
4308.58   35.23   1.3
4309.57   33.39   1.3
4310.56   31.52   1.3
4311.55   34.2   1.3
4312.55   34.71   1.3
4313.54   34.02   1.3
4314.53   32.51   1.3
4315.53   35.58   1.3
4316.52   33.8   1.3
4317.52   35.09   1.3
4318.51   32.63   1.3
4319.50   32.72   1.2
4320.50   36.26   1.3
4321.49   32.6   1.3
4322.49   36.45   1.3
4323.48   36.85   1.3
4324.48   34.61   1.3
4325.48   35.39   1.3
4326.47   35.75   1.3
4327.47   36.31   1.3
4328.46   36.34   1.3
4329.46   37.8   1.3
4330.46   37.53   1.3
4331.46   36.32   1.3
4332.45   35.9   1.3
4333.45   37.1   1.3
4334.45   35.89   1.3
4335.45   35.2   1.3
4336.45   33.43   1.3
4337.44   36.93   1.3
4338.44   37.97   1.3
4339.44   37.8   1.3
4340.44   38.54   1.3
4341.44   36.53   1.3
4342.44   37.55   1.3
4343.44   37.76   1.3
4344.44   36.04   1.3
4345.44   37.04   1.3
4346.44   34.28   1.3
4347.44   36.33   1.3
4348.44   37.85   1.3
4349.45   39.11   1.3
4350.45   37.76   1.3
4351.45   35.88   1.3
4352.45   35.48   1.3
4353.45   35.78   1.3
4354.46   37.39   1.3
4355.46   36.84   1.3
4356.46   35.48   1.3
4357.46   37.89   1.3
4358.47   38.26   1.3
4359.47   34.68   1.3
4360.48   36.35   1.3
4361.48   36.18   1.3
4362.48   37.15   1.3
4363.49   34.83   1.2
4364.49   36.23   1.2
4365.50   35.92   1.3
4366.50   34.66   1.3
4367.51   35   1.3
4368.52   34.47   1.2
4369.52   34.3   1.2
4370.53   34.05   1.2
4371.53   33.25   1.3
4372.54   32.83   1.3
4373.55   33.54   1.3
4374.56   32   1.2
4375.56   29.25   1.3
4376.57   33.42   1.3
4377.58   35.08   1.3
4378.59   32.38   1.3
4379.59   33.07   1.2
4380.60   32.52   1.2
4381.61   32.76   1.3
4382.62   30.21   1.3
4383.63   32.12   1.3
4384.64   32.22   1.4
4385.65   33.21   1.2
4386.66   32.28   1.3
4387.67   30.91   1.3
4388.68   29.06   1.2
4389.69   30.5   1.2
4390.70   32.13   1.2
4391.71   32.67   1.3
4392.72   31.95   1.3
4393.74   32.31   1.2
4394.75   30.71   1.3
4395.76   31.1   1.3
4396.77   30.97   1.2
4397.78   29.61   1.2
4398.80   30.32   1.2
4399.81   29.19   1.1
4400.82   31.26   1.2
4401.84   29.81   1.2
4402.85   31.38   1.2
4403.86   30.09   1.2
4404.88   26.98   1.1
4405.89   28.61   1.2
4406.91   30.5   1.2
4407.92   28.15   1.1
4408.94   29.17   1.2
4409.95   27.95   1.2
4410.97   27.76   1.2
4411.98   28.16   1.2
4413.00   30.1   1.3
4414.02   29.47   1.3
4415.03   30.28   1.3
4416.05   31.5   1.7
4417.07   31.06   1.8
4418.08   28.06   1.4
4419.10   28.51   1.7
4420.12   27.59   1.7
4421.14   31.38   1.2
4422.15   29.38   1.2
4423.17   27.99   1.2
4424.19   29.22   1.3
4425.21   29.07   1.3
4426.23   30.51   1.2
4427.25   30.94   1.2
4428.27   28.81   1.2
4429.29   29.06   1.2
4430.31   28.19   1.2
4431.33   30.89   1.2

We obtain 7.3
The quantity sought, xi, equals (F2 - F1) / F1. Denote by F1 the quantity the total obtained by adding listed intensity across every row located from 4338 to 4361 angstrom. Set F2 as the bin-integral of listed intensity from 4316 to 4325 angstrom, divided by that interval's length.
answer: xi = -0.96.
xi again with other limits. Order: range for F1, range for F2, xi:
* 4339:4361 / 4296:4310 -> -0.96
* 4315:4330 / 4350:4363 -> -0.93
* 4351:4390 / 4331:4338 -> -0.97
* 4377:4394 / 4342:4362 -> -0.93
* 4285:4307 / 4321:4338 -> -0.95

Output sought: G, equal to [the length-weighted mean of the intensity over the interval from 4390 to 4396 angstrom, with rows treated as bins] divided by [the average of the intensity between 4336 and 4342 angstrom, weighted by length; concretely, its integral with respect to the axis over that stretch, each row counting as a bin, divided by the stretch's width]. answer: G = 0.86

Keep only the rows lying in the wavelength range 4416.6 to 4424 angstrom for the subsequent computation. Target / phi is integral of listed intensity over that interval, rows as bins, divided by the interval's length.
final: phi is 29.2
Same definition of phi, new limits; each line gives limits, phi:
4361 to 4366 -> 36.1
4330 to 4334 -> 36.7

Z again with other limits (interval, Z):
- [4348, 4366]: 7.3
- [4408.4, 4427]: 5.9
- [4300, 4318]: 6.7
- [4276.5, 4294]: 6.3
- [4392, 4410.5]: 6.0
